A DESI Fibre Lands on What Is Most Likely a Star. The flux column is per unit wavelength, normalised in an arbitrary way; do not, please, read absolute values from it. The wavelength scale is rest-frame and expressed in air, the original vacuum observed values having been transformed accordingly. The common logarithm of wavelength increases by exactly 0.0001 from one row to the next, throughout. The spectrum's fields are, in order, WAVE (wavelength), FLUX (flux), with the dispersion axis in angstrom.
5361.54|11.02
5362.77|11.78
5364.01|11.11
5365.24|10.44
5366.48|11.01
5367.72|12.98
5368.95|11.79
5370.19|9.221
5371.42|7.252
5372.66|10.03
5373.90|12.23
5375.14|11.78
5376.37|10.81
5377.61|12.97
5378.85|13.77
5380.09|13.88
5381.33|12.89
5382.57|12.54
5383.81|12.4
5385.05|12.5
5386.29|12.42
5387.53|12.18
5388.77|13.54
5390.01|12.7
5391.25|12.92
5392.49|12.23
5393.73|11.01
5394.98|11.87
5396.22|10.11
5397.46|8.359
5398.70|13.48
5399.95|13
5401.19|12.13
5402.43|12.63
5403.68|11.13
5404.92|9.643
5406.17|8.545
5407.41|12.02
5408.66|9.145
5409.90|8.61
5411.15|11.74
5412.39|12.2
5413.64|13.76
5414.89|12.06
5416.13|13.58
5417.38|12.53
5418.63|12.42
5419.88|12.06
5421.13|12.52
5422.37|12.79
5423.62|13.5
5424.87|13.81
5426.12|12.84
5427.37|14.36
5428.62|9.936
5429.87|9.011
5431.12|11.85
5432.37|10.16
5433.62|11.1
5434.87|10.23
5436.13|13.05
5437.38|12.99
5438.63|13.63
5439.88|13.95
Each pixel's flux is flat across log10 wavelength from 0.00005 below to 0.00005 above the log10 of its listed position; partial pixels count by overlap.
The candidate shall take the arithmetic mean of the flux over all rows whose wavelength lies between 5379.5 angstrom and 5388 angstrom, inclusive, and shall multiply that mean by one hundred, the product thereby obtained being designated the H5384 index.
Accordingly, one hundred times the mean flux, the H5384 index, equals 1269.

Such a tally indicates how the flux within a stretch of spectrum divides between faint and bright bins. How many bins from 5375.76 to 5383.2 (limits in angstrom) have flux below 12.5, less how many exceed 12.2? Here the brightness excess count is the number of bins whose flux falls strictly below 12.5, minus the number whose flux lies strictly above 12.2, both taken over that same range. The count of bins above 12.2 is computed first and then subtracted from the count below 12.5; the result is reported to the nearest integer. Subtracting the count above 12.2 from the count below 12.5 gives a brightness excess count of -4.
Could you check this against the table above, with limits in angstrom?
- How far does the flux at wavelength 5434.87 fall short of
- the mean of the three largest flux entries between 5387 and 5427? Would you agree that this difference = 3.5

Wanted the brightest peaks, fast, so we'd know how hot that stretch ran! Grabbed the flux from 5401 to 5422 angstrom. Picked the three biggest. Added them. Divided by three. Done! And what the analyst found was 13.3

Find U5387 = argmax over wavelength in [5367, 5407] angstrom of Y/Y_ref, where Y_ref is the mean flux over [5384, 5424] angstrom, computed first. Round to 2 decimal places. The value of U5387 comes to 5380.09 angstrom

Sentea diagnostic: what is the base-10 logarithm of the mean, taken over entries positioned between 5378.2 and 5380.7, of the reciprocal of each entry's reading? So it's -1.141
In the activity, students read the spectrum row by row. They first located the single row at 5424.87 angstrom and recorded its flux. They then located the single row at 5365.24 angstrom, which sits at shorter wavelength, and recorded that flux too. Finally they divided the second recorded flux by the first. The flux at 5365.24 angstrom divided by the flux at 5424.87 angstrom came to 0.76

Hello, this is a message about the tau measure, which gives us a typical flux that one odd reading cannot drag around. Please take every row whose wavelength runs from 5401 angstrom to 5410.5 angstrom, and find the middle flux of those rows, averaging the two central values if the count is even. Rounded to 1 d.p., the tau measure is 10.4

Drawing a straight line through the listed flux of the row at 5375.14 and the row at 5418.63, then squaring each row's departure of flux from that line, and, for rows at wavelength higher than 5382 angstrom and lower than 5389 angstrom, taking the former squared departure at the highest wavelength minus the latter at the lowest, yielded 2.0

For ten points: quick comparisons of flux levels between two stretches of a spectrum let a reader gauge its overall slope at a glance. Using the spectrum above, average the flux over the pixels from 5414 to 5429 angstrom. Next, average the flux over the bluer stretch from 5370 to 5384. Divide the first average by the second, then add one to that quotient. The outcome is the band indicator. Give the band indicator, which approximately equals 2.09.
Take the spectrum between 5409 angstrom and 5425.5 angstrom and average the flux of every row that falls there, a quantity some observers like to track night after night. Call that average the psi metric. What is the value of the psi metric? 12.4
